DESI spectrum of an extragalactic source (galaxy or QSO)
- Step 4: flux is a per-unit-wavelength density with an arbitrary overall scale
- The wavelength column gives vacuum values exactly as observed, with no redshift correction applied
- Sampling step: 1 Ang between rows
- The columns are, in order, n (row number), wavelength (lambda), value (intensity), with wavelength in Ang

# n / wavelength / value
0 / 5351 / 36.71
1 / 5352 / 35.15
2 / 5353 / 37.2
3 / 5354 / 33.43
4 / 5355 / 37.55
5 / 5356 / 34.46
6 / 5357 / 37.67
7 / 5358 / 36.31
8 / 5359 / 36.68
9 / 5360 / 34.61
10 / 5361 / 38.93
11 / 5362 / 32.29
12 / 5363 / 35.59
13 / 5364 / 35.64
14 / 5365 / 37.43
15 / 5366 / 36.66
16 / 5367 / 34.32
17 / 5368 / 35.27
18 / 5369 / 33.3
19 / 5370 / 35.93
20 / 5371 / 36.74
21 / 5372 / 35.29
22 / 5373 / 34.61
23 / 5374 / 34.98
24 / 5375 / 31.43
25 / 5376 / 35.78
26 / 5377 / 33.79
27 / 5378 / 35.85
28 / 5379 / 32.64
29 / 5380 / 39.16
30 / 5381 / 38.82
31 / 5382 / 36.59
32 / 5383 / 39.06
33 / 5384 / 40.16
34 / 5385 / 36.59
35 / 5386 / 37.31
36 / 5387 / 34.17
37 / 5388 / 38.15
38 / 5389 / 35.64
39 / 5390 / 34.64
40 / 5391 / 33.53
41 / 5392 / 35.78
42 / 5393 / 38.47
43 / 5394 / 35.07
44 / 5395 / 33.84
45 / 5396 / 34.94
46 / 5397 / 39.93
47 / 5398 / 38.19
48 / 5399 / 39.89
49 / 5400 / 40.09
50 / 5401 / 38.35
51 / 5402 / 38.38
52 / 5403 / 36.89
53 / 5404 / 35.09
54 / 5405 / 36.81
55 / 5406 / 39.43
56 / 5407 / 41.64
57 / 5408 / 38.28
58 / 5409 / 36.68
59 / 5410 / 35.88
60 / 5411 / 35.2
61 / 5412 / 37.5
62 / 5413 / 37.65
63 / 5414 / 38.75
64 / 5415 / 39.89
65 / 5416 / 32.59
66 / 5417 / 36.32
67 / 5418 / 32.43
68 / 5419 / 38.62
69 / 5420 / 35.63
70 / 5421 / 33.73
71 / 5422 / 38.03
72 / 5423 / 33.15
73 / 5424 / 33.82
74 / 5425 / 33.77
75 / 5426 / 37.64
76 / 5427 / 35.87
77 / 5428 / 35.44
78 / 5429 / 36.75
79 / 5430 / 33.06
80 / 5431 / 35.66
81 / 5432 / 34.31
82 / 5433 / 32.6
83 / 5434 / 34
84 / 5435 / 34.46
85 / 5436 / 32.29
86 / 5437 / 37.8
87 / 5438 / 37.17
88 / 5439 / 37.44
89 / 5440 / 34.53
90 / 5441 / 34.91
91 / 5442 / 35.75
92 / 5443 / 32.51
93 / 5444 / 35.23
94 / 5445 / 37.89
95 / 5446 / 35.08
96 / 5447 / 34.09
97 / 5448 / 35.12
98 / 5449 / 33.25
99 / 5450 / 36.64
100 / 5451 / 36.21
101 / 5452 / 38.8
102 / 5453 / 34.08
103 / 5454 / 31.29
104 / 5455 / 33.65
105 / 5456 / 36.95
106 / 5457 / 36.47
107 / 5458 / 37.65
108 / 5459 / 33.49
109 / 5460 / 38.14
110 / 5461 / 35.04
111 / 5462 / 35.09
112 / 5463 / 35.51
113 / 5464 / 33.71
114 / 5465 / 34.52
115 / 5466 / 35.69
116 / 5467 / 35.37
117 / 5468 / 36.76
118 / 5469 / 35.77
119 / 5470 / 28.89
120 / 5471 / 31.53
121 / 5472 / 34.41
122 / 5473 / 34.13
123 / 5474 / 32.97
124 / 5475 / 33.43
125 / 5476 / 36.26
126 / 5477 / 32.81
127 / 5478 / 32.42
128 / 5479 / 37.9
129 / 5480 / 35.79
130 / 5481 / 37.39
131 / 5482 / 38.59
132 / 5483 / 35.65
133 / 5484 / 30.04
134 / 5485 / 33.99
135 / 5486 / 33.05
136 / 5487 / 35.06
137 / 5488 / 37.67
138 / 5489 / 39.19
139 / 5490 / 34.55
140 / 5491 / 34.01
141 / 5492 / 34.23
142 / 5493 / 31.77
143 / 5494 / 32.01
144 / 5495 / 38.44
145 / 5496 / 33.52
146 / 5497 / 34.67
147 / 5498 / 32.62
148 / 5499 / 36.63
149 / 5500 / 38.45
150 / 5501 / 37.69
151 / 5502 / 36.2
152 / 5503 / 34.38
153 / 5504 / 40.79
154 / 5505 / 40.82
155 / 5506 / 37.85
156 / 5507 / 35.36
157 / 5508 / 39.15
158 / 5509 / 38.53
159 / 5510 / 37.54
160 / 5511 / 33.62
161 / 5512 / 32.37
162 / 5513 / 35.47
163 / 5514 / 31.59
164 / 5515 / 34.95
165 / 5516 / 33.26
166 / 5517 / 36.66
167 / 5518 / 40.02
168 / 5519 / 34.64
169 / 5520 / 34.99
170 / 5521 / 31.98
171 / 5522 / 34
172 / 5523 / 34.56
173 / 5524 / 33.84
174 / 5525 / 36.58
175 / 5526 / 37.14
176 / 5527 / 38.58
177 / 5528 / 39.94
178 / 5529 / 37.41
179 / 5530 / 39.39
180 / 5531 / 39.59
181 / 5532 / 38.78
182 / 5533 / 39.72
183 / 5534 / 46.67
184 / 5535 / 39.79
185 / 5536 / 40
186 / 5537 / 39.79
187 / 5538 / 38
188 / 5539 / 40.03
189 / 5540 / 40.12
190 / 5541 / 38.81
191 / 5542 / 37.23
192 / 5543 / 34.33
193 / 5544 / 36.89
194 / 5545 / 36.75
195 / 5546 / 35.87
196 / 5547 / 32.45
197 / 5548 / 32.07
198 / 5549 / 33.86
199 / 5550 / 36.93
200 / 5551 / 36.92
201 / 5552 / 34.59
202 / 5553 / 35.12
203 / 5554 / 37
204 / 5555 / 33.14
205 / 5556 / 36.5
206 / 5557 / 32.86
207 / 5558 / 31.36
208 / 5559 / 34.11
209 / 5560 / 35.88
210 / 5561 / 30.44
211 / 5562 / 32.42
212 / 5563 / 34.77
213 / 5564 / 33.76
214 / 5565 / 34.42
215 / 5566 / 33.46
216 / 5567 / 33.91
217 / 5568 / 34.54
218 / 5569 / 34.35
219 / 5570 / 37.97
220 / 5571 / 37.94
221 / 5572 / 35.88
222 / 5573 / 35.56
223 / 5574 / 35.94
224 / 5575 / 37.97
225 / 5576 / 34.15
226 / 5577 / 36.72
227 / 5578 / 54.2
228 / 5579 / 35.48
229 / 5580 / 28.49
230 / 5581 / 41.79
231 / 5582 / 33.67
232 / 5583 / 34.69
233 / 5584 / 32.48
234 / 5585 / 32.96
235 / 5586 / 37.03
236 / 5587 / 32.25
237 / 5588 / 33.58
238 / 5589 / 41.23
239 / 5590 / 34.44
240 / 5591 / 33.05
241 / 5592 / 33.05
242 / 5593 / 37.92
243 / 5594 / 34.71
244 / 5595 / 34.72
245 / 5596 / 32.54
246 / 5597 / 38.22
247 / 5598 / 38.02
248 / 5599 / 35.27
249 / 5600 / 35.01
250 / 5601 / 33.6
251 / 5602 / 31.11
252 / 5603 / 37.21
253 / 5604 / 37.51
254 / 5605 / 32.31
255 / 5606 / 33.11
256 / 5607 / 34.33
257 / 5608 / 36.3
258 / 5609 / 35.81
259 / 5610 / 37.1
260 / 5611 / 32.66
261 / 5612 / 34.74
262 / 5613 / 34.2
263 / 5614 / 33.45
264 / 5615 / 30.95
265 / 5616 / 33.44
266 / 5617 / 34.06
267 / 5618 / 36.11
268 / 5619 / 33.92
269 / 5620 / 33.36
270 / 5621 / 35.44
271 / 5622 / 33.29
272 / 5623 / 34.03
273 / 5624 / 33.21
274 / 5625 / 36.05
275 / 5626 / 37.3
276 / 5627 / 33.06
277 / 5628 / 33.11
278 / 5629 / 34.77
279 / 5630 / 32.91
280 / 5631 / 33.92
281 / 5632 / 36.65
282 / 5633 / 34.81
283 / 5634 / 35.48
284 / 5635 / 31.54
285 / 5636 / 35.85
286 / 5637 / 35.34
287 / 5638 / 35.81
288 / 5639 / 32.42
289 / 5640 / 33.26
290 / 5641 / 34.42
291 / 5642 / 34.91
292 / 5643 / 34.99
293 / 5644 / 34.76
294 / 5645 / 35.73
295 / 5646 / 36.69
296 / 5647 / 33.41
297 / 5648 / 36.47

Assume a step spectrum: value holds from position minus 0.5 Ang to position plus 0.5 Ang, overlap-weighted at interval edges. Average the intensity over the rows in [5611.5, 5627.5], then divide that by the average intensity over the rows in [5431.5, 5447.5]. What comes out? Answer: 0.98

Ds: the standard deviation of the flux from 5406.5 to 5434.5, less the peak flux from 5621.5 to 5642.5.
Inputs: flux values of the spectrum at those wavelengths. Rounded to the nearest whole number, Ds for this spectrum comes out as -35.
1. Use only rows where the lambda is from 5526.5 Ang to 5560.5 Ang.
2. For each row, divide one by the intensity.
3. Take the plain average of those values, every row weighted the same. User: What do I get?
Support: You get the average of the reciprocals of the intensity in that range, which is 0.0272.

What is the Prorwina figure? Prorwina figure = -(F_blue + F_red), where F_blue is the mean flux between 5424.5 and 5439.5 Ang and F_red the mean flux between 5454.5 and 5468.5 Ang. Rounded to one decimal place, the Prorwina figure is -70.8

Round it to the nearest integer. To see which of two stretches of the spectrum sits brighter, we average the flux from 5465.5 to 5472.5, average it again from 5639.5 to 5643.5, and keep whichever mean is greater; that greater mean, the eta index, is 34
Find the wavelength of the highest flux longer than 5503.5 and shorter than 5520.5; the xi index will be 5505 Ang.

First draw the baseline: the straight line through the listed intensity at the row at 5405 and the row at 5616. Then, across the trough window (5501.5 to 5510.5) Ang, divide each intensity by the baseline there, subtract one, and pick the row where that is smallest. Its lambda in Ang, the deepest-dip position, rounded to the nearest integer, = 5503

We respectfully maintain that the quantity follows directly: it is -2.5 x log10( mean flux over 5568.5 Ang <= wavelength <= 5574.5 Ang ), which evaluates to -3.90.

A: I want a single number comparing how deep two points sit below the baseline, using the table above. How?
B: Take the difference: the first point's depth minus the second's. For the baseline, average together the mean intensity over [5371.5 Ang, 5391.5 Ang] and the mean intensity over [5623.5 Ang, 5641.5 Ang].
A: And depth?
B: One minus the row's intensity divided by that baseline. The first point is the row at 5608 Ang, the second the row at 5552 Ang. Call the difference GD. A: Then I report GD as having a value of -0.05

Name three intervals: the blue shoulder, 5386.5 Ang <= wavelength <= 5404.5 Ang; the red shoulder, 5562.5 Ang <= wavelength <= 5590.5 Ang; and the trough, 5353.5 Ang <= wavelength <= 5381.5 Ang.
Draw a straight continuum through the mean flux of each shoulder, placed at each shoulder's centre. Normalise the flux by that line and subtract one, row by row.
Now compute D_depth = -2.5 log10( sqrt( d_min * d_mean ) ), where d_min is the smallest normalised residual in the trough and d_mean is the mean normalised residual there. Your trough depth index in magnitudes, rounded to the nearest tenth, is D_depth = 2.9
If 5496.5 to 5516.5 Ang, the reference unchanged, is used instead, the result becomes 4.4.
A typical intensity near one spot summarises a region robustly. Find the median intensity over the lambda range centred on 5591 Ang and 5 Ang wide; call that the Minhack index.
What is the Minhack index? 34.4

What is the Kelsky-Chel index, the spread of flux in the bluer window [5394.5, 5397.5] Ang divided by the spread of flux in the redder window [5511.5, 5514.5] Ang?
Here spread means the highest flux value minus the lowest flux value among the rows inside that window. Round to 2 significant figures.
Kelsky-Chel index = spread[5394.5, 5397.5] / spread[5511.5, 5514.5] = 1.6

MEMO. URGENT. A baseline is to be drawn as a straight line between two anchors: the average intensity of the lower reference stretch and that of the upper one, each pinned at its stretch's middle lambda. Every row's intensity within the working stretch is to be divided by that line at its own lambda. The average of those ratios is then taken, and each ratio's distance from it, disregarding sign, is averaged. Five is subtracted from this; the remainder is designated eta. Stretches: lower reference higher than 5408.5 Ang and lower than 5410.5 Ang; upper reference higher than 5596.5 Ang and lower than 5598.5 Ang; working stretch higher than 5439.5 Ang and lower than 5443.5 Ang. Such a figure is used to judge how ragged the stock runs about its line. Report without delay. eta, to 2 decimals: -4.97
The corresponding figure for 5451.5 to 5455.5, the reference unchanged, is -4.94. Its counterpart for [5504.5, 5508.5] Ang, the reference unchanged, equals -4.95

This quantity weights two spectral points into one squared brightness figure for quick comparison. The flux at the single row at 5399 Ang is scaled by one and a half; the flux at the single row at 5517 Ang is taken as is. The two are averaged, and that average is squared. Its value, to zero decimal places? 2328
